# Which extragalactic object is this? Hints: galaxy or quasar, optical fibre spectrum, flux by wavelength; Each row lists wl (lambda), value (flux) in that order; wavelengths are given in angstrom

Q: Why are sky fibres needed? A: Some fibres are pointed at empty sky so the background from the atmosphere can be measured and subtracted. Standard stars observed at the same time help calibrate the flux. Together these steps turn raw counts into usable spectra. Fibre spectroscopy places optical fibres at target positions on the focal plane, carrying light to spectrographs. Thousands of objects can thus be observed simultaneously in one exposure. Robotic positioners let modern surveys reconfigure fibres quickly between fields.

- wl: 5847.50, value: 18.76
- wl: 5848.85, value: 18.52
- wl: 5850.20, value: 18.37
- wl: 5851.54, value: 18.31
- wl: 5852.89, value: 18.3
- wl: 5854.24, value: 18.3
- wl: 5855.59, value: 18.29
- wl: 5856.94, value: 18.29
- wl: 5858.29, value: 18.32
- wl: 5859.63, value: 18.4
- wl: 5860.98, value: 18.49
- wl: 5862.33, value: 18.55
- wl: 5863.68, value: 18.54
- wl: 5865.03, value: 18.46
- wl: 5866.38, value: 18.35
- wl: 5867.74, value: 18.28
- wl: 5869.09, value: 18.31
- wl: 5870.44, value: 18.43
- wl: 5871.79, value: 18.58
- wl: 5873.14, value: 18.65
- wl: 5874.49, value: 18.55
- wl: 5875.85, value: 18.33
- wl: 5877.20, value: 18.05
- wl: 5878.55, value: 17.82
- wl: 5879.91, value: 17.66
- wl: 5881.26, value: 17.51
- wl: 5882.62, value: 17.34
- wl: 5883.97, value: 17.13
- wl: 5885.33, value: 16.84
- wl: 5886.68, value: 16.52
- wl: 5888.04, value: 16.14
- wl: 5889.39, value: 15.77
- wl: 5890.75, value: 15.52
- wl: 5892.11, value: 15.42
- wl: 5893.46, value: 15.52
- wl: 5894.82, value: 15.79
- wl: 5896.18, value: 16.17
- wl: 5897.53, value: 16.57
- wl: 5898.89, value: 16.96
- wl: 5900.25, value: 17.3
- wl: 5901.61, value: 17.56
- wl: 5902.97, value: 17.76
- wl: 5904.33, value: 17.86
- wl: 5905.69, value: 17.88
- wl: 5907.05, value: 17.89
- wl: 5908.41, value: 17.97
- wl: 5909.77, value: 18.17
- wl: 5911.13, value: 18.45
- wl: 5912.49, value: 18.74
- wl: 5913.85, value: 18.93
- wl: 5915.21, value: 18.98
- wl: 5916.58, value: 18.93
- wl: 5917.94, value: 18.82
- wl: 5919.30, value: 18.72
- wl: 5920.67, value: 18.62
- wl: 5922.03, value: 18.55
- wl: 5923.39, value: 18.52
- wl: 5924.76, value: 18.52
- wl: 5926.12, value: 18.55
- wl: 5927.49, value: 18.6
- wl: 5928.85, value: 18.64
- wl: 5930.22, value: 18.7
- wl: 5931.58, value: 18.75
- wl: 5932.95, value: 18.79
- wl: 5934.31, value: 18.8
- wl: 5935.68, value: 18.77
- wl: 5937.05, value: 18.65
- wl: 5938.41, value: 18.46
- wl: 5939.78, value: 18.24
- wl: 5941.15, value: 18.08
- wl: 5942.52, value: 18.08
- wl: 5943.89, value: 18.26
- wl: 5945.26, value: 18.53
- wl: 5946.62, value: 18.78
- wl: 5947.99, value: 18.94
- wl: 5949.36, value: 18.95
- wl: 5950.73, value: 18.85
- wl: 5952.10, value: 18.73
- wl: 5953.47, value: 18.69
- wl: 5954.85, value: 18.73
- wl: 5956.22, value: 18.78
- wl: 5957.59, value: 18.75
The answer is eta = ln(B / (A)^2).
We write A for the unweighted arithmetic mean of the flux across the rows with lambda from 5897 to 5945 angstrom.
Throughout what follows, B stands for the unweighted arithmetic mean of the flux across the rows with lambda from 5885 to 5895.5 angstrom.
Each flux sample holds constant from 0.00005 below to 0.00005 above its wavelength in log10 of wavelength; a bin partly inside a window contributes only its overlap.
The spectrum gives -3.05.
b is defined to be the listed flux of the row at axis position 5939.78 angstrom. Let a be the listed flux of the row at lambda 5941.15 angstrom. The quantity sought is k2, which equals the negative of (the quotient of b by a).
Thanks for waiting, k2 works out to -1.01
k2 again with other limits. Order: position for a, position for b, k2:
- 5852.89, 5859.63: -1.01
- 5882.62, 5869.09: -1.06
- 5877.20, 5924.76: -1.03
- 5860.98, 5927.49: -1.01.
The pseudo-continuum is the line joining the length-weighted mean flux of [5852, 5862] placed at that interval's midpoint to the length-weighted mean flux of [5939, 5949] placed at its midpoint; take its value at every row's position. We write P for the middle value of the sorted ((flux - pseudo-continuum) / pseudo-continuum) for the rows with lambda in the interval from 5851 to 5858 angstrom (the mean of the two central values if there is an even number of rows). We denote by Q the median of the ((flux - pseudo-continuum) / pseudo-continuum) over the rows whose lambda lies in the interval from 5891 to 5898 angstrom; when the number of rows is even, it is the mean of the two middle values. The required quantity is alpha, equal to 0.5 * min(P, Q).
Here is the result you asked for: -0.071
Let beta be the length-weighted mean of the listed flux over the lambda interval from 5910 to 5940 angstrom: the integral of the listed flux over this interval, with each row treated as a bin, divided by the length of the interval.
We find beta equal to 18.7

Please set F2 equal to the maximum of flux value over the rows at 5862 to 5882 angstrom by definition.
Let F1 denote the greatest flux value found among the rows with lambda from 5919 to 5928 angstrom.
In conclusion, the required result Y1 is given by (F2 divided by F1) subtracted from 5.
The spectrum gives 4.00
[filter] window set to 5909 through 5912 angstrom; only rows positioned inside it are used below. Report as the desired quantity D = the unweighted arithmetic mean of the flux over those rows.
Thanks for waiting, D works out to 18.3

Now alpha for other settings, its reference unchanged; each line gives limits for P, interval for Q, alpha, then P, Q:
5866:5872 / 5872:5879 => -0.001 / 0.000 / -0.002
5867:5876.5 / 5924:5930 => 0.002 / 0.004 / 0.009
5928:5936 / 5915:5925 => 0.007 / 0.018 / 0.014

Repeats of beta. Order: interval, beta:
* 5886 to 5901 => 16.2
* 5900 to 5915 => 18.1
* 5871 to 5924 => 17.6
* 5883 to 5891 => 16.4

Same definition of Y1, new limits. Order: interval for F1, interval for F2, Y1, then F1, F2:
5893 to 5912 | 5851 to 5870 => 3.99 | 18.45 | 18.55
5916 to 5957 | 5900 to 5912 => 4.03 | 18.95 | 18.45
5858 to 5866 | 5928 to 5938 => 3.99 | 18.55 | 18.8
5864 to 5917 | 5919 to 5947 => 4.01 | 18.98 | 18.8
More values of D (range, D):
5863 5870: 18.4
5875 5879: 18.1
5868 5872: 18.4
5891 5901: 16.2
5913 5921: 18.8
